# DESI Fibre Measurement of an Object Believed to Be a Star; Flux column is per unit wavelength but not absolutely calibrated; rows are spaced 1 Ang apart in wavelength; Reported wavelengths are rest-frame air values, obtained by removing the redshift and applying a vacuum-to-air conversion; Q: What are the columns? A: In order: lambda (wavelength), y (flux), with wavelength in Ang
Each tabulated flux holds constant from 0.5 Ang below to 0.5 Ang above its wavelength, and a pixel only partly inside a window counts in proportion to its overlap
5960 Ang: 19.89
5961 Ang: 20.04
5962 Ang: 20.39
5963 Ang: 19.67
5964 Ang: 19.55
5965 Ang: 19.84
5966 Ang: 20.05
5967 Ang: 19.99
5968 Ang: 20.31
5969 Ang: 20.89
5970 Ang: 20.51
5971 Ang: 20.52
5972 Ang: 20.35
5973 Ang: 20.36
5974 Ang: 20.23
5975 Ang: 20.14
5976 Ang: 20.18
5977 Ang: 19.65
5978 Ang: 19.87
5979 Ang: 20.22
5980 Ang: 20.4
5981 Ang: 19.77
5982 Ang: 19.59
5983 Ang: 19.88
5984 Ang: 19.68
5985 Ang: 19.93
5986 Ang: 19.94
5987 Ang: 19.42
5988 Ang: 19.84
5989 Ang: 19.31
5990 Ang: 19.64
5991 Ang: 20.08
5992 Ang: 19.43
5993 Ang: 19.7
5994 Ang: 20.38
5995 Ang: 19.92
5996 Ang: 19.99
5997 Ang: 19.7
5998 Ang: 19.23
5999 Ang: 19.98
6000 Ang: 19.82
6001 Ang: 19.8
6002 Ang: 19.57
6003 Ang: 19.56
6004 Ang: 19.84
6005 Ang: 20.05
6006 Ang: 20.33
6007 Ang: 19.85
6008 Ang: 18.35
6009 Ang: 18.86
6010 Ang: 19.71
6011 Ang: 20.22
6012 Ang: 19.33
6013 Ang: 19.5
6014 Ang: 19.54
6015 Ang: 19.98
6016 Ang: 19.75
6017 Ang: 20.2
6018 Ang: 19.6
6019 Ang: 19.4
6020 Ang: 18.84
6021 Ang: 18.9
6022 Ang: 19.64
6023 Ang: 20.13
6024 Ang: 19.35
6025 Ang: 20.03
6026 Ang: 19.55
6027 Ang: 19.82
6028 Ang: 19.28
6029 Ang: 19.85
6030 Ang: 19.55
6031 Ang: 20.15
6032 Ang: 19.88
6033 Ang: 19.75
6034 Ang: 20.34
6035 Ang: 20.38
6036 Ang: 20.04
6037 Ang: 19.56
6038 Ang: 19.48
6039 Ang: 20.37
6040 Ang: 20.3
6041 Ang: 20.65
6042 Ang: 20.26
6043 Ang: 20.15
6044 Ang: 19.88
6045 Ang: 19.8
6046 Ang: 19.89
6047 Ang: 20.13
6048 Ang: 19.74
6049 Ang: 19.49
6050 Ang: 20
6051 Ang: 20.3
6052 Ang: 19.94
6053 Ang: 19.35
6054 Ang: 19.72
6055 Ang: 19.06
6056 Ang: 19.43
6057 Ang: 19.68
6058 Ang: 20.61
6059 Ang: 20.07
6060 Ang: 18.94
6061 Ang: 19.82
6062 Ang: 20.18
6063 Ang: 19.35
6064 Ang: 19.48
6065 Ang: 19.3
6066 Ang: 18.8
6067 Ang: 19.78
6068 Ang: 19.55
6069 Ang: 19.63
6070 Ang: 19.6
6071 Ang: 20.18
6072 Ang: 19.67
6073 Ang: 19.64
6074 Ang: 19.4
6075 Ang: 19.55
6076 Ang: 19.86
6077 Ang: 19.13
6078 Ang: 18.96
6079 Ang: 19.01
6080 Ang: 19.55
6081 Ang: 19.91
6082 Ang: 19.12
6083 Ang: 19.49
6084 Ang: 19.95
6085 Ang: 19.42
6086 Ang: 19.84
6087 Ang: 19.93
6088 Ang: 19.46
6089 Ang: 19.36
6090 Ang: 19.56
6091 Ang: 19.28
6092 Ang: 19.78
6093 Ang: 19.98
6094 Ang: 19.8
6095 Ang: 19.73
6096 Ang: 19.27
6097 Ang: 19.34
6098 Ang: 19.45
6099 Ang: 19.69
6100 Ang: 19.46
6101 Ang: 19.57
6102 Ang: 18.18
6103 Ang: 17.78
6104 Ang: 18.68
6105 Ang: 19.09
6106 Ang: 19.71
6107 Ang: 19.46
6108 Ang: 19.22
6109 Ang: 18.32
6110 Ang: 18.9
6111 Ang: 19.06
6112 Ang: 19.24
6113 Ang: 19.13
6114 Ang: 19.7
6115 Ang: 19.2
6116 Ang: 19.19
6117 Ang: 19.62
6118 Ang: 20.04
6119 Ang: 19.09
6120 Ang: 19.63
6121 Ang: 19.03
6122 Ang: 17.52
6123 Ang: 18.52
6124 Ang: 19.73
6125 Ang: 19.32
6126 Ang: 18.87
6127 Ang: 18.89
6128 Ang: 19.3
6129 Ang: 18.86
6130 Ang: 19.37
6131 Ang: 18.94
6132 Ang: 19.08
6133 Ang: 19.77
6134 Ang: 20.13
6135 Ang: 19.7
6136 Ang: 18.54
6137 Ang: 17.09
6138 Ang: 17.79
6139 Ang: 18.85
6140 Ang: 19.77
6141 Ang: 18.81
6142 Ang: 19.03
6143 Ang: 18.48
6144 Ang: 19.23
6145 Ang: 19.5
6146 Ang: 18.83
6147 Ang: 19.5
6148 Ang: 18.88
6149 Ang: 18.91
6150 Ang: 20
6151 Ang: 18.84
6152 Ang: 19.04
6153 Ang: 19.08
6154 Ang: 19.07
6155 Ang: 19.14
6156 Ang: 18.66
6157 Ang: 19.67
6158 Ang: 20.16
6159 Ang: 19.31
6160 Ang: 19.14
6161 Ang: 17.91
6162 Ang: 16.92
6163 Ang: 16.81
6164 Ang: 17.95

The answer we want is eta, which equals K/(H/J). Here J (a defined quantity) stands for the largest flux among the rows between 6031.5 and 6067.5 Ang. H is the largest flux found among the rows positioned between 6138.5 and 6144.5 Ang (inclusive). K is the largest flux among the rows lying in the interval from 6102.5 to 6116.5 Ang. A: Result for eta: 20.59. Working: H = 19.77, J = 20.65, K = 19.71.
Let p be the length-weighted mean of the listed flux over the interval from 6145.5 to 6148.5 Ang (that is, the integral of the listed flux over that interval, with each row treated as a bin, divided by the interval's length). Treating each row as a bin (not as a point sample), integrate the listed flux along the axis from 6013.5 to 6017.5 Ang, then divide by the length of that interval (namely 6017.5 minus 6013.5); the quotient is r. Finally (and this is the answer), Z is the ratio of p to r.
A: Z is 0.96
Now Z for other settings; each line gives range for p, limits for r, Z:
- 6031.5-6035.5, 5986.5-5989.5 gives 1.03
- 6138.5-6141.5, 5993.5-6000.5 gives 0.96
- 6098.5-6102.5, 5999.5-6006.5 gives 0.97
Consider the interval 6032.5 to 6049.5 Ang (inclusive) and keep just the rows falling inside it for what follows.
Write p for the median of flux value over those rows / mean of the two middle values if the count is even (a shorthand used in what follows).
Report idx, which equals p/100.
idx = 0.200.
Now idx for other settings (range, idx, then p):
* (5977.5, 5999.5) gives 0.199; 19.9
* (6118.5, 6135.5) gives 0.191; 19.1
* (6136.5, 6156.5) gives 0.190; 19.0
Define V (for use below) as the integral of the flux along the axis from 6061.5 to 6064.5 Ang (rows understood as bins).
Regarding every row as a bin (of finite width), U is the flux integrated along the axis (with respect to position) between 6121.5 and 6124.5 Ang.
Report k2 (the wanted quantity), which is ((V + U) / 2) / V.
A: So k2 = 0.973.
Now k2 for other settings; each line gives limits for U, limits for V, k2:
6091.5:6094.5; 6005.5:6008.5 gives 1.009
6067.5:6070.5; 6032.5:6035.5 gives 0.986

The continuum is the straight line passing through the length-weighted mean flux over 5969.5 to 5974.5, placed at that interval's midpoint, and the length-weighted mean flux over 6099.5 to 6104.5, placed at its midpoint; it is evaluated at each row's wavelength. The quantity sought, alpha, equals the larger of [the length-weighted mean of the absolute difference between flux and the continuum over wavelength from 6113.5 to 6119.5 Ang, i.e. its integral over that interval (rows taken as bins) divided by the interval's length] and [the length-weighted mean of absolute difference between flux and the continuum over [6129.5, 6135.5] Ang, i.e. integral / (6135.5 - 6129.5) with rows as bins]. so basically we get 1.2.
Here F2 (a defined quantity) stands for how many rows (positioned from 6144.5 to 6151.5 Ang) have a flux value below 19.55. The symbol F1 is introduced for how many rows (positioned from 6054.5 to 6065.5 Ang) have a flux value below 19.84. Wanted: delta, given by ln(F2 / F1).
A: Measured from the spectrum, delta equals -0.3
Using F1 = 8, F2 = 6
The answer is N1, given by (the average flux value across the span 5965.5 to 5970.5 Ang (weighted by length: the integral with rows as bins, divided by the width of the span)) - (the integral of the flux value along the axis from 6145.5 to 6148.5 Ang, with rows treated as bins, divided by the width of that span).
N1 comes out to 1.28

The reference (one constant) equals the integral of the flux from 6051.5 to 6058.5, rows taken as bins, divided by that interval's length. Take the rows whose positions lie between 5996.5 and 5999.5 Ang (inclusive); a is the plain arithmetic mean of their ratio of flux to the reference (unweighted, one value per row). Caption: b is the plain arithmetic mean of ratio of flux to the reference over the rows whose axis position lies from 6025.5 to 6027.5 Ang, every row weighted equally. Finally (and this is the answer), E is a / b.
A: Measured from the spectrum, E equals 1.00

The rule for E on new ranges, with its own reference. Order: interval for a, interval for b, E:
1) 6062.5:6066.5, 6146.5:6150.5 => 1.00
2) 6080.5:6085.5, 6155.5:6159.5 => 1.01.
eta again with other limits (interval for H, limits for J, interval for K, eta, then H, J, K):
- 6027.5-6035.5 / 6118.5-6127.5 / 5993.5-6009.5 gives 19.73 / 20.38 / 19.73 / 20.38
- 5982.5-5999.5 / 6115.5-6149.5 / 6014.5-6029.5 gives 19.95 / 20.38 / 20.13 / 20.2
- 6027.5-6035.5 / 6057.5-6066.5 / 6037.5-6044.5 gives 20.88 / 20.38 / 20.61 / 20.65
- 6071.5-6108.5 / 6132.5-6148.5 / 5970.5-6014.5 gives 20.67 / 19.98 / 20.13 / 20.52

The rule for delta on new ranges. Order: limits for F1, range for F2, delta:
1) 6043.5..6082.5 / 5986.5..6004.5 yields -1.9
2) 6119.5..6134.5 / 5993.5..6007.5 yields -2.6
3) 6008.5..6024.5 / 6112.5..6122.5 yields -0.7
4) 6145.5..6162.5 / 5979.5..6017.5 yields -0.5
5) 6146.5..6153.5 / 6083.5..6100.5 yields 0.3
